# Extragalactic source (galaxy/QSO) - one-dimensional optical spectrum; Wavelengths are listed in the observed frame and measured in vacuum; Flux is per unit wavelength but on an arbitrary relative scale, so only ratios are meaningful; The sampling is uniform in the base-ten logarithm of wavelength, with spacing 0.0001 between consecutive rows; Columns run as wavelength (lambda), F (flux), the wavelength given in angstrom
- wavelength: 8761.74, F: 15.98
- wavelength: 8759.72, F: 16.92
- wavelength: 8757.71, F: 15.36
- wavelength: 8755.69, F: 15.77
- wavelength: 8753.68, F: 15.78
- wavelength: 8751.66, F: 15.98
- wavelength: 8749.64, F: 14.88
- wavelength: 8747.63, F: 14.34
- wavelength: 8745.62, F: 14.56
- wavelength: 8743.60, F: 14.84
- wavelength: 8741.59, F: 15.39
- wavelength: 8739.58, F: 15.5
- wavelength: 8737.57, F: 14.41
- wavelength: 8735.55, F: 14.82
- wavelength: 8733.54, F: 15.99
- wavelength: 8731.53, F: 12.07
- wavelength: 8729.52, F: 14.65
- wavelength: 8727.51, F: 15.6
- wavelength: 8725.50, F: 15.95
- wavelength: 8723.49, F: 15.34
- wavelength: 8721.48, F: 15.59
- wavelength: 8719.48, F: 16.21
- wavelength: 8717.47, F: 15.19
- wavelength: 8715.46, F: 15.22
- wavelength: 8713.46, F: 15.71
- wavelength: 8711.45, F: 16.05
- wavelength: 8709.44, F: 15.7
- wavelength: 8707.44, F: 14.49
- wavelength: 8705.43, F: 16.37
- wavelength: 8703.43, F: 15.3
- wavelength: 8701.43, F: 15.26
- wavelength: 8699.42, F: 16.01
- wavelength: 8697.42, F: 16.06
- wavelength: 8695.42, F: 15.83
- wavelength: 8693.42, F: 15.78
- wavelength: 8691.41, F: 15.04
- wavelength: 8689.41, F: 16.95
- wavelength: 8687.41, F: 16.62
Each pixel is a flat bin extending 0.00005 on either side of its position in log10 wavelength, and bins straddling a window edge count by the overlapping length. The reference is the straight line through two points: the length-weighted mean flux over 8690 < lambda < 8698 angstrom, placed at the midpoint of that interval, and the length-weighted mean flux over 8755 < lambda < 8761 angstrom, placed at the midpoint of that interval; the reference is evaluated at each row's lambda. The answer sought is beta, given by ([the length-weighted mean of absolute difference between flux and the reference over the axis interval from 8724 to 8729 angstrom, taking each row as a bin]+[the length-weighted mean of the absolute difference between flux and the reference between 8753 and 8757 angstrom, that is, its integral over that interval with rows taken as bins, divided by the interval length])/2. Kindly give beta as 0.29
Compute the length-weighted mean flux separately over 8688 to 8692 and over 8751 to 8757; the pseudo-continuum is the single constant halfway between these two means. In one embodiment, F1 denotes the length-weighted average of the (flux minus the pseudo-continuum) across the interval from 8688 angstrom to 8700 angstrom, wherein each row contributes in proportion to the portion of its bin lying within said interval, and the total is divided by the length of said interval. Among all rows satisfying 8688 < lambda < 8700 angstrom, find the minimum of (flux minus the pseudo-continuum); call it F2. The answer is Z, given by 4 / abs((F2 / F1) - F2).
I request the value 0.1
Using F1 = 0.0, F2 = -0.9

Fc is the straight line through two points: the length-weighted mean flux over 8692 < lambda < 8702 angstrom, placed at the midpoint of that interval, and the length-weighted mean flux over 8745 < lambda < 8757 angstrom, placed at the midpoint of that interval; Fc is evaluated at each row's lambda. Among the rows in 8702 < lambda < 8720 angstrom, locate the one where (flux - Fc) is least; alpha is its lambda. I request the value 8707.44 angstrom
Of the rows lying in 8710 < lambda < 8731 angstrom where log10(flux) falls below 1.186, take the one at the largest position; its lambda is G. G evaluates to 8729.52 angstrom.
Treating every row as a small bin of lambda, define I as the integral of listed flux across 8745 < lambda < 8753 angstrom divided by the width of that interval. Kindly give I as 15.0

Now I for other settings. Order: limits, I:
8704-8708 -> 15.5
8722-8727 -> 15.6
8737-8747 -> 14.9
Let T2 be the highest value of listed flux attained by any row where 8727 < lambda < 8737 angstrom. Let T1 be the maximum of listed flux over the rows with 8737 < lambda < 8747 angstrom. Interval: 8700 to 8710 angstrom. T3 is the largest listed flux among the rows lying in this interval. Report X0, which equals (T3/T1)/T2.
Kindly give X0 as 0.0660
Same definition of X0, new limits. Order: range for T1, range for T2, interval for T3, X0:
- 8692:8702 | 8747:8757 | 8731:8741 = 0.0623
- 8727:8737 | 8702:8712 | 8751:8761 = 0.0646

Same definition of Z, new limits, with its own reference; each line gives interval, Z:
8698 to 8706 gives 1.2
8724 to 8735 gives 0.5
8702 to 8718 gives 0.9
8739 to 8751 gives 1.2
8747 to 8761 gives 0.7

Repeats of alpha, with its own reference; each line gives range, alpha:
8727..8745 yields 8731.53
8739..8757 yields 8747.63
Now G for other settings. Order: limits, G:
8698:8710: 8707.44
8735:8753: 8749.64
